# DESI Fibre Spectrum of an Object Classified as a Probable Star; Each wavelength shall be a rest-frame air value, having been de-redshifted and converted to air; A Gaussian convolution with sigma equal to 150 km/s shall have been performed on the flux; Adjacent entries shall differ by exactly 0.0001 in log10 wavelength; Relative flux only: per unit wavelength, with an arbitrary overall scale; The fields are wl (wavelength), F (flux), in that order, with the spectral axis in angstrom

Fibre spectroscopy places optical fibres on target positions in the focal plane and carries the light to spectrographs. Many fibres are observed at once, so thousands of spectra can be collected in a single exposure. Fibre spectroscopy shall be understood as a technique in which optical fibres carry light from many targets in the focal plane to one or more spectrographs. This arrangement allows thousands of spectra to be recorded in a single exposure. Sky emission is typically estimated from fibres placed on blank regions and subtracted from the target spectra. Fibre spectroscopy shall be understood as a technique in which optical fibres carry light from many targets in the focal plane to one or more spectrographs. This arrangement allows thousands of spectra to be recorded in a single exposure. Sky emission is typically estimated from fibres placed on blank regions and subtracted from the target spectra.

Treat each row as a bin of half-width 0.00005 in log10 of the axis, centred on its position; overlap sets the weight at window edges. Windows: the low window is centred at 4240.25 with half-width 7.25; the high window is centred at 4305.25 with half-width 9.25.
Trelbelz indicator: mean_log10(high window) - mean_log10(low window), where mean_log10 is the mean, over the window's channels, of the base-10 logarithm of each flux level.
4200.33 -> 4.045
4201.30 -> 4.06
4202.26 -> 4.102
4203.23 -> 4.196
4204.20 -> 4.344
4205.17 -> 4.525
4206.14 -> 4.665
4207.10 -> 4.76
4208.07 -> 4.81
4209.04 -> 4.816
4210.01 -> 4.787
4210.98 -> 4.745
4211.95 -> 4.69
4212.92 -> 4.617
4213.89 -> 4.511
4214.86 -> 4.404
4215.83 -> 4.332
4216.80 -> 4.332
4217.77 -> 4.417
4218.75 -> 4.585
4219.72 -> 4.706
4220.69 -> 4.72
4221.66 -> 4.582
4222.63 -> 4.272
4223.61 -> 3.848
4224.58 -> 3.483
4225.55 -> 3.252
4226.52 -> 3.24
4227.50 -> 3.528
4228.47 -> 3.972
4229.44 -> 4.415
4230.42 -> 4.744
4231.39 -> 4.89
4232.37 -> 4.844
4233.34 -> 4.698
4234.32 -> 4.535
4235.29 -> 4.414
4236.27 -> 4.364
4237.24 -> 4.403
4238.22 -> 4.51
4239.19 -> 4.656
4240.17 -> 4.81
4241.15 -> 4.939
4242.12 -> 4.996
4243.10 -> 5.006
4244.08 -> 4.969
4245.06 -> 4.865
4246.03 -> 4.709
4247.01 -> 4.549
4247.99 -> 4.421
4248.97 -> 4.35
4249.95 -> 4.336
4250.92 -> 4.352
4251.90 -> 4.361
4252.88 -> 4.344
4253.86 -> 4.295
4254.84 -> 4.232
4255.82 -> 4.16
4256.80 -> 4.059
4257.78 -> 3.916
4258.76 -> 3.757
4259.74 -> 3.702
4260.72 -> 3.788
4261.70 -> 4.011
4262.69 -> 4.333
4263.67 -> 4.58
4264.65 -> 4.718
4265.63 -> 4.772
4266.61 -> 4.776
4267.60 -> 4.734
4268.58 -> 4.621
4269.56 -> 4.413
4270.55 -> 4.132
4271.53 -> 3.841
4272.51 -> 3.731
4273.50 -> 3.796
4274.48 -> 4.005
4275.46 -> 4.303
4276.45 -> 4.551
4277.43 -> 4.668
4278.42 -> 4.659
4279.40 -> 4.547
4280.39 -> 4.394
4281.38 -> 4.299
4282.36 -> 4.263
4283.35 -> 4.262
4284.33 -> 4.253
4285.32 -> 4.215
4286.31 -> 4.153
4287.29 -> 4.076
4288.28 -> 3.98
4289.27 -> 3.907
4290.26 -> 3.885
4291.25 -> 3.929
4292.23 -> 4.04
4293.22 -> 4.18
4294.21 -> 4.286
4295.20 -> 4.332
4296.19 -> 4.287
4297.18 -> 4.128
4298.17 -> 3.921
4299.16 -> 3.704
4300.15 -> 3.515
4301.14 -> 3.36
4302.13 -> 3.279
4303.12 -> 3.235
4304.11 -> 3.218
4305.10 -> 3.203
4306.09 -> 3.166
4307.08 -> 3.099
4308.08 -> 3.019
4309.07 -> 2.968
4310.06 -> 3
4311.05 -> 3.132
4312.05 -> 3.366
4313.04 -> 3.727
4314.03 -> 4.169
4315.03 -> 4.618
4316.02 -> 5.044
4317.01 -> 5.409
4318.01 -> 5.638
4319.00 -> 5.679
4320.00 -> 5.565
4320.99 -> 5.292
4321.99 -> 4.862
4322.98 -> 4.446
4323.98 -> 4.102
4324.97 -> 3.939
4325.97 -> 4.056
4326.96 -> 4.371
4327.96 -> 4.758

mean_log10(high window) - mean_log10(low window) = -0.14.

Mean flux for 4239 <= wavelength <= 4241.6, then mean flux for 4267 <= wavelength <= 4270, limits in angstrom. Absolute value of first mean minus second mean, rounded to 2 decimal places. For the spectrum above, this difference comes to 0.21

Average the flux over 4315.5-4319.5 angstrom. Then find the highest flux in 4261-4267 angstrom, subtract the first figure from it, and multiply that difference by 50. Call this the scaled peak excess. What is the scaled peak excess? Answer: -33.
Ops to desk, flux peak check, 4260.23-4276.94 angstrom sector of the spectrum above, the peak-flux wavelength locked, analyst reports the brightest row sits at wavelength 4266.61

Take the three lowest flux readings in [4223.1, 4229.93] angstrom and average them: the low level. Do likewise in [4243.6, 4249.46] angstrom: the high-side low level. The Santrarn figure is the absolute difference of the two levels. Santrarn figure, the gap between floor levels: 1.1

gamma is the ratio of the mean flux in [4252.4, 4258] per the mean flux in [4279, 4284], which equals 0.96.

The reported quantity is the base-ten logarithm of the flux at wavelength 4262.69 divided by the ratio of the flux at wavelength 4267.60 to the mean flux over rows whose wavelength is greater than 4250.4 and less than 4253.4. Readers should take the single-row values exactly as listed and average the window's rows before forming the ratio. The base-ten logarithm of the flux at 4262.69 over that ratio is 0.60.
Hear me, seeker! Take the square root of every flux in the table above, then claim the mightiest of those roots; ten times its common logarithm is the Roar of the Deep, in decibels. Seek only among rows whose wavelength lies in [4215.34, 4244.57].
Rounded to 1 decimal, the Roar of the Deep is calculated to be 3.5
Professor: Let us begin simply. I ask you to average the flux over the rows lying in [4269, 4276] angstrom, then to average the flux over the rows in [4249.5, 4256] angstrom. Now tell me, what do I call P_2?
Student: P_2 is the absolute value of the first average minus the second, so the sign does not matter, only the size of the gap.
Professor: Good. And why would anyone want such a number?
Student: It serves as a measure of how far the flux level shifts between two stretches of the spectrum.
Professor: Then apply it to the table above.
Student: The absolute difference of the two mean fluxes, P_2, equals 0.27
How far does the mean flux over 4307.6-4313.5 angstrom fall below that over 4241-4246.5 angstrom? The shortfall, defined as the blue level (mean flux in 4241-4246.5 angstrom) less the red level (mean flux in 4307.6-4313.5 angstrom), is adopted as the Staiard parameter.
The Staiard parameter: 1.7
